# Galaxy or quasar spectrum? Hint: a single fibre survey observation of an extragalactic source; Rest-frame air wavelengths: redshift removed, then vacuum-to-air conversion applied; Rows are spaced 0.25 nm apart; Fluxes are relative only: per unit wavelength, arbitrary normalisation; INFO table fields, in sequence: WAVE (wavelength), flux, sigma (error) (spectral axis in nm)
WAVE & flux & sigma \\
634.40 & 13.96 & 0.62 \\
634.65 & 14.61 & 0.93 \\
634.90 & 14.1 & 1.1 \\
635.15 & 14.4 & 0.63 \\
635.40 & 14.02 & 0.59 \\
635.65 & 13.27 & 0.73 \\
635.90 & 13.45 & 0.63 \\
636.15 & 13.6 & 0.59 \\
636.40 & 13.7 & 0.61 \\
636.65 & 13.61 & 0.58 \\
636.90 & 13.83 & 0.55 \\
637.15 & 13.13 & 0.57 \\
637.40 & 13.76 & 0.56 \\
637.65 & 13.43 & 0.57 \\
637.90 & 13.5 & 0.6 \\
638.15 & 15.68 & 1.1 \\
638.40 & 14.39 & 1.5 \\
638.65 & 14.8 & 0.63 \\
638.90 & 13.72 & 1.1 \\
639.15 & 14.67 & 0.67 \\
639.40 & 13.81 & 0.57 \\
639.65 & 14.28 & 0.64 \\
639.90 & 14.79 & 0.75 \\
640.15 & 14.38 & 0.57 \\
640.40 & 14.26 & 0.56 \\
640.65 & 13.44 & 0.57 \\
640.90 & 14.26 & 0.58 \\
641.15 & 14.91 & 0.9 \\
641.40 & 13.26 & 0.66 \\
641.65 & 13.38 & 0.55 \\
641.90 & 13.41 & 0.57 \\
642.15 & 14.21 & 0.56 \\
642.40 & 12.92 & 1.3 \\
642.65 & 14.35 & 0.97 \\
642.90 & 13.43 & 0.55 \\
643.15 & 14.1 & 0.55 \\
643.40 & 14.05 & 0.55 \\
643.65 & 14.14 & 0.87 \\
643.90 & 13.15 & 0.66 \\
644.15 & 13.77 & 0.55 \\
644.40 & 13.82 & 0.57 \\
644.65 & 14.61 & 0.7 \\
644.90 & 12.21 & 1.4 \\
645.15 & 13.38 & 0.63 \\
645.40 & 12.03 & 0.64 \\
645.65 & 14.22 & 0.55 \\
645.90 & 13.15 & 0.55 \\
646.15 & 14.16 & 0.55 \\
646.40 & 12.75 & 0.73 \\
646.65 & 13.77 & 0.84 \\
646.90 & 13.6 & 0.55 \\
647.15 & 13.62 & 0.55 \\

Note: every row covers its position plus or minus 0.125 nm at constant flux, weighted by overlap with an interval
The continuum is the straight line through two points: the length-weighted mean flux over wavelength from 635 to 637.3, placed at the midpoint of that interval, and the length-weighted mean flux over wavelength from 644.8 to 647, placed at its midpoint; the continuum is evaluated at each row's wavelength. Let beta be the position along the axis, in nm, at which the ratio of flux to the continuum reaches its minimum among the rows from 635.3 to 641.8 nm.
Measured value 637.15 nm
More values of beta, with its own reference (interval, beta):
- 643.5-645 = 644.90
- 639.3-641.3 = 640.65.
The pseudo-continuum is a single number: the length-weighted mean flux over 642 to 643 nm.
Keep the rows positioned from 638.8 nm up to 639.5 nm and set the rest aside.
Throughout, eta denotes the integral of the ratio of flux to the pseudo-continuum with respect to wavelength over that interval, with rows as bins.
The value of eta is 0.718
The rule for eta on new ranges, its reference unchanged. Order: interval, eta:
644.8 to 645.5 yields 0.641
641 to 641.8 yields 0.807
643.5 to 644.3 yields 0.799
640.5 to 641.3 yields 0.826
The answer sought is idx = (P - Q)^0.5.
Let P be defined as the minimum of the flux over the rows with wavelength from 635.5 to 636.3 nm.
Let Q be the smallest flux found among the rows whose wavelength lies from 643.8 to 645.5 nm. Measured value 1.11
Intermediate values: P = 13.27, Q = 12.03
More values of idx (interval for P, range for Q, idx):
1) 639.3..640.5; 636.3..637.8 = 0.82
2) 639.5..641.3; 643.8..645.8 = 1.19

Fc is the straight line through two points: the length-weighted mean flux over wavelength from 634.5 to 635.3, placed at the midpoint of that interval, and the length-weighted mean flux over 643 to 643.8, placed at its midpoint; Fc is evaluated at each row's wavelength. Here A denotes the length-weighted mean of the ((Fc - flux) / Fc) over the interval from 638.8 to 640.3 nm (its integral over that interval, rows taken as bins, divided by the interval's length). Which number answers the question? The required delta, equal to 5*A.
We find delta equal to -0.04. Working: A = -0.01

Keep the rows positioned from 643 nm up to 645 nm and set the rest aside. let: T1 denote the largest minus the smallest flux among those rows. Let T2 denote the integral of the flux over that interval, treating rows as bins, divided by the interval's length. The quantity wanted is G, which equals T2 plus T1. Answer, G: 16.1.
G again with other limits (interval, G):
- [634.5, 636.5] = 15.2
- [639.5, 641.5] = 15.9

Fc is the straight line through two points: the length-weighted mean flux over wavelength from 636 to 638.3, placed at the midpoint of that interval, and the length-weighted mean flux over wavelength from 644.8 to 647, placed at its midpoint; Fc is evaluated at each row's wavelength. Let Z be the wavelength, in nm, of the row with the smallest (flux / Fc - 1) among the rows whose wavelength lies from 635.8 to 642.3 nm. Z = 637.15 nm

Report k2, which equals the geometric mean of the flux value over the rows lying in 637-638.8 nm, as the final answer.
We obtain 14.07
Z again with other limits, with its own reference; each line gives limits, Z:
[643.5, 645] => 644.90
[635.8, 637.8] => 637.15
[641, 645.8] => 645.40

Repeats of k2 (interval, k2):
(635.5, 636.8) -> 13.53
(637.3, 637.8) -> 13.59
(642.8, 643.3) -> 13.76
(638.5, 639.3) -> 14.39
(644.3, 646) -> 13.32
